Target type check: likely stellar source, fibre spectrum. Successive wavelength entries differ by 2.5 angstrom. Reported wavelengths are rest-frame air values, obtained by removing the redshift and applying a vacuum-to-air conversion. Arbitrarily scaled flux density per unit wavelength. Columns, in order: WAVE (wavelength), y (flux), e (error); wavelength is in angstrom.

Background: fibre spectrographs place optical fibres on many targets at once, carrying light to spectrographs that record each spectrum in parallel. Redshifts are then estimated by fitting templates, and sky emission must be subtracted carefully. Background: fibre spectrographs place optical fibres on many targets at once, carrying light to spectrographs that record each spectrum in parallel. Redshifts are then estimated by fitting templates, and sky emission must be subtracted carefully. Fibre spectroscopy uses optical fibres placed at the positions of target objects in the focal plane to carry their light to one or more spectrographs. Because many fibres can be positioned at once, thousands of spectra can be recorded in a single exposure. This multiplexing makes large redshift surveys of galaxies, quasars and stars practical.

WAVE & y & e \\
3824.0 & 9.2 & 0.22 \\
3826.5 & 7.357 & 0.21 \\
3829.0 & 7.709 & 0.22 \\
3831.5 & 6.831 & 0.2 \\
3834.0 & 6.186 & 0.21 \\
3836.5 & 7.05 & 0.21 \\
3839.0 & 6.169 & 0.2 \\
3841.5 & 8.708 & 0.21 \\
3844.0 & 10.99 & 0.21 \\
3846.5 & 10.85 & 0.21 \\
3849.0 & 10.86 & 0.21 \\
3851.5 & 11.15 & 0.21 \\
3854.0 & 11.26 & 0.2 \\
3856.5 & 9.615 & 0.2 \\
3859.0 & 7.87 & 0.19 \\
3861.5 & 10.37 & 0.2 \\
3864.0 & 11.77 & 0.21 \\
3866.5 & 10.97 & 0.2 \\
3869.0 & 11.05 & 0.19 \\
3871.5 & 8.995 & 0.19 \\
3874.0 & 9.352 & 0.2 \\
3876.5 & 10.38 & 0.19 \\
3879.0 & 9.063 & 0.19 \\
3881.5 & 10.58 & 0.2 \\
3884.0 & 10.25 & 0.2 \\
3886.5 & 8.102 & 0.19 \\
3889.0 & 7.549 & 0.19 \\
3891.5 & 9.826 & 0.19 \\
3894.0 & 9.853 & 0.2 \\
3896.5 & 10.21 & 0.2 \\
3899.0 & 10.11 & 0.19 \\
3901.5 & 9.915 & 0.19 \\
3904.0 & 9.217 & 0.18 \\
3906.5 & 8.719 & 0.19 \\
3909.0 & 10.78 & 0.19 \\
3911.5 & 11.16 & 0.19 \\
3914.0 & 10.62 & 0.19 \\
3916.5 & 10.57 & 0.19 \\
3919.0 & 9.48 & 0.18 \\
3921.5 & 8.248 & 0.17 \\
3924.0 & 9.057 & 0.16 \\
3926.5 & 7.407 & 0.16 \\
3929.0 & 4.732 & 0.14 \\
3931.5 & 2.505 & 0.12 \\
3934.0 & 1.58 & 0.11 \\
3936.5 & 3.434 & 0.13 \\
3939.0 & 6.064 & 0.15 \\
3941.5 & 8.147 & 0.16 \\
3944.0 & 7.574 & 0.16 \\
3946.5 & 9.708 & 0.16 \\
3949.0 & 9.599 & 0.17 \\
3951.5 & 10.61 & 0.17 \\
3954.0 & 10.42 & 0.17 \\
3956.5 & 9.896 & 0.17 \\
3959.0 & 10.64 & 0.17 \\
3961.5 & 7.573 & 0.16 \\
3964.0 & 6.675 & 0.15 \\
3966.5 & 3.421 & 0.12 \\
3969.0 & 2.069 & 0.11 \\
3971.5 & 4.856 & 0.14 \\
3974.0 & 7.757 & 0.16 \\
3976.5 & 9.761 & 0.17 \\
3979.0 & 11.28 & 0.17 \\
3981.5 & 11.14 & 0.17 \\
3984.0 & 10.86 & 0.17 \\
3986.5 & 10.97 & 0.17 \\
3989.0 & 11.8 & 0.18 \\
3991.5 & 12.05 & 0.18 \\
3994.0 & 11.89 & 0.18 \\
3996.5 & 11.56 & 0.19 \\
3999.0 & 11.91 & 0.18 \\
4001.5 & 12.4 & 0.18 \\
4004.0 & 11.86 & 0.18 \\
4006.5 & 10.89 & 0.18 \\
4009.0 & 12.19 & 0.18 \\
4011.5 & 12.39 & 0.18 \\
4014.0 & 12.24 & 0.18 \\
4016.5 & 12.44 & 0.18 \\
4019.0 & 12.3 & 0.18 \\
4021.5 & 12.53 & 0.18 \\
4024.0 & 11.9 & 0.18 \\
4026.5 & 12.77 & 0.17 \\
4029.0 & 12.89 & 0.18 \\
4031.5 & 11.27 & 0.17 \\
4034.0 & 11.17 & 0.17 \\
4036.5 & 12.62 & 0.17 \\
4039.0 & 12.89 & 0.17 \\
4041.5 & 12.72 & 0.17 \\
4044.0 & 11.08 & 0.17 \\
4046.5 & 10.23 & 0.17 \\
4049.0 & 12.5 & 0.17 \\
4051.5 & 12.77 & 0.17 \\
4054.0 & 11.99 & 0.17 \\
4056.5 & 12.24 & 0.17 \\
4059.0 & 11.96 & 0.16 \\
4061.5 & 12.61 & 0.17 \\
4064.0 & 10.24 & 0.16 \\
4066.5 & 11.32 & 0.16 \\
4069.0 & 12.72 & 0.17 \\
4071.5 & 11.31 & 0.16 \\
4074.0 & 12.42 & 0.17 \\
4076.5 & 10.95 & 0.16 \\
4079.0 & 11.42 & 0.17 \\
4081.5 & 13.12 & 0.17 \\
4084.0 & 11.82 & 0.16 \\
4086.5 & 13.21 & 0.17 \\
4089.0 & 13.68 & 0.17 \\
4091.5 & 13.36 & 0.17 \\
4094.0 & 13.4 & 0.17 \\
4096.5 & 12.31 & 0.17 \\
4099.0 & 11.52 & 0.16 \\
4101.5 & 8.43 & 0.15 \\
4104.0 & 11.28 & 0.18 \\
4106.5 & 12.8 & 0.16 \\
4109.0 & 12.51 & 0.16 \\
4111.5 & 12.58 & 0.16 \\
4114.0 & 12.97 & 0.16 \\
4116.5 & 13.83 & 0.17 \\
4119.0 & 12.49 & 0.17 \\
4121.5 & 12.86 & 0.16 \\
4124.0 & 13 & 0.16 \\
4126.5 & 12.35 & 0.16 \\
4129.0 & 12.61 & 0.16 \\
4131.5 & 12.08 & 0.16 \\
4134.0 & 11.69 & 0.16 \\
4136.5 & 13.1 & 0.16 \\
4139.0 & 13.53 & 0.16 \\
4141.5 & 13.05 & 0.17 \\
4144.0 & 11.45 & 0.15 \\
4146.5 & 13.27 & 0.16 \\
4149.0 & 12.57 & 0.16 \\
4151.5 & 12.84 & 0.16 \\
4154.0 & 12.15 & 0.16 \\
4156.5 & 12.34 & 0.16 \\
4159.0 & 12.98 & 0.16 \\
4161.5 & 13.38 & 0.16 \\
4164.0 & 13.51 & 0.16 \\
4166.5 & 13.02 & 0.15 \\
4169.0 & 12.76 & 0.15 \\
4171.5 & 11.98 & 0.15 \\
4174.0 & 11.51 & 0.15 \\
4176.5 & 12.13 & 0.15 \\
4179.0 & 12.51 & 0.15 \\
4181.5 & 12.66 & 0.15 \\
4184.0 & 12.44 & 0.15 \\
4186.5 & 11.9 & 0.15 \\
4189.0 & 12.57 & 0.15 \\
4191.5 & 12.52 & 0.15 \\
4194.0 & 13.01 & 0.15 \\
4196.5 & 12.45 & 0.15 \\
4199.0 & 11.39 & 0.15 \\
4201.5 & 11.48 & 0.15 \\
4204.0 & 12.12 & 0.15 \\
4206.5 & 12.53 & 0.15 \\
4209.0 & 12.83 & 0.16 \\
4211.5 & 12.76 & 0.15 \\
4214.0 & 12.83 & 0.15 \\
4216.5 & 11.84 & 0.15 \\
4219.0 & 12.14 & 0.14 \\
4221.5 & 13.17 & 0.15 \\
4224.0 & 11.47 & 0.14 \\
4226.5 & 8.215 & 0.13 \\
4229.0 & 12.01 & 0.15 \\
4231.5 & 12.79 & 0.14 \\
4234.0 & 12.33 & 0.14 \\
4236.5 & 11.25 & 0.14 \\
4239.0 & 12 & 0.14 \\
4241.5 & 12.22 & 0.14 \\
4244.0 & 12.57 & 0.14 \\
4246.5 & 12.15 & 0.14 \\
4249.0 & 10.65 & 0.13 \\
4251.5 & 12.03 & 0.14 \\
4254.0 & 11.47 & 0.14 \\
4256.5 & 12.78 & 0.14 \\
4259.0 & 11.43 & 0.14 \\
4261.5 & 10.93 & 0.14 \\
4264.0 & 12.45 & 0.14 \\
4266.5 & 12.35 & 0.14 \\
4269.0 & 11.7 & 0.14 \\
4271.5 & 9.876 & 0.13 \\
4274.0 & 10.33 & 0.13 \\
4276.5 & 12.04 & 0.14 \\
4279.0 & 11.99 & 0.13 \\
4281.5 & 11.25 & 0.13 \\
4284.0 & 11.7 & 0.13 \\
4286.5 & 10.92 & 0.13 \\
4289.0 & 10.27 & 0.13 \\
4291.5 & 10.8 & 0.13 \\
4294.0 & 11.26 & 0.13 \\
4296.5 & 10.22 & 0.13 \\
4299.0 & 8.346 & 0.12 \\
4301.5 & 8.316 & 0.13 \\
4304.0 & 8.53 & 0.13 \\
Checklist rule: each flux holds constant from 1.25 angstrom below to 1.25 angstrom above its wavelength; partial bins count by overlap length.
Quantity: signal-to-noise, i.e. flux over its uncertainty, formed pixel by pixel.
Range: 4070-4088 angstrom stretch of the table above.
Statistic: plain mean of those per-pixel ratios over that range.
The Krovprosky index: 73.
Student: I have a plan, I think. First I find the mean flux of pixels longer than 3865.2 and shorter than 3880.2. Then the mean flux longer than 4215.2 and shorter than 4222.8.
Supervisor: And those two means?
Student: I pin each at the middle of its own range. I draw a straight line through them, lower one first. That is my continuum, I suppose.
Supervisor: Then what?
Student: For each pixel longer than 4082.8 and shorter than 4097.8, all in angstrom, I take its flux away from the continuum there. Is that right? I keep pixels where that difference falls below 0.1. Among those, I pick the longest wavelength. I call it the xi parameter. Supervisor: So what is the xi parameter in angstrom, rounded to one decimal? 4096.5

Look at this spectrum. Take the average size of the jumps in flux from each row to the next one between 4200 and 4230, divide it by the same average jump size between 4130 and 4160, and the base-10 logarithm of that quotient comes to 0.16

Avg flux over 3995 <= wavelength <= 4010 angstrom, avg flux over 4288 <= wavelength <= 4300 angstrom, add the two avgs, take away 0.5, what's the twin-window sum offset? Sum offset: 21.5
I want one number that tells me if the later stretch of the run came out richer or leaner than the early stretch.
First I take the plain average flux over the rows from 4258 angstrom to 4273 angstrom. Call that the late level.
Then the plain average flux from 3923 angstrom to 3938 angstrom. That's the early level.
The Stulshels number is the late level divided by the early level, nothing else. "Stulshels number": 2.4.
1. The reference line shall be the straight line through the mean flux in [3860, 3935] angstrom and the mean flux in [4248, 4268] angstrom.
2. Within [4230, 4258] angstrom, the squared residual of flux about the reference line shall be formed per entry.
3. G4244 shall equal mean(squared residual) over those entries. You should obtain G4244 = 0.5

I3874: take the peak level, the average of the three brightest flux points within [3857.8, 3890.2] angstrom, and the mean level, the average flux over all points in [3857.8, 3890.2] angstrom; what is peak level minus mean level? 1.5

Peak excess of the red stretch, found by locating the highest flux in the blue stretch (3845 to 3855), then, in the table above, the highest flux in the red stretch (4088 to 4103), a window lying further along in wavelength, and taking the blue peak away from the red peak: 2.4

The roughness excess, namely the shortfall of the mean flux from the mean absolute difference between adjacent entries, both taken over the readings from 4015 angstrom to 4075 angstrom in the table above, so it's -11.2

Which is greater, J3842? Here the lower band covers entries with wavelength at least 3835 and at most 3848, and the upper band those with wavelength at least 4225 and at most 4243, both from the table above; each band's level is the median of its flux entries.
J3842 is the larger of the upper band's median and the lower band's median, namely 12.0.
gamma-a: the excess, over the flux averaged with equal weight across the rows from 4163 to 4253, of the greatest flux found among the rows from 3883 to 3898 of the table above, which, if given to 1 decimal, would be -1.9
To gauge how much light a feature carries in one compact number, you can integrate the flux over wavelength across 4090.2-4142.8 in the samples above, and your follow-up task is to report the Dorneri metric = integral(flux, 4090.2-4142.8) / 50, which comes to 13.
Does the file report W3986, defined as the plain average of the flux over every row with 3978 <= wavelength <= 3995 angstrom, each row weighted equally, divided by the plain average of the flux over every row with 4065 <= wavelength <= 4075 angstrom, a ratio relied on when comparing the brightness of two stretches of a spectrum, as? 0.96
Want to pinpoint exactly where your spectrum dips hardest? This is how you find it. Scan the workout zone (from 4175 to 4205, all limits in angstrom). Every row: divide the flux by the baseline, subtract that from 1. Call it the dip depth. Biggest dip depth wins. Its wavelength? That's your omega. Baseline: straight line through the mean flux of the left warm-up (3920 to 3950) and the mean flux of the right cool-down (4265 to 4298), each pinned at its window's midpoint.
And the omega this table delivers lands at 4199.0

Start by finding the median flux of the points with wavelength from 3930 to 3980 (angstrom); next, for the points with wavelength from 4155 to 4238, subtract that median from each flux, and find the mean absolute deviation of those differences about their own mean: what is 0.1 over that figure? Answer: 0.164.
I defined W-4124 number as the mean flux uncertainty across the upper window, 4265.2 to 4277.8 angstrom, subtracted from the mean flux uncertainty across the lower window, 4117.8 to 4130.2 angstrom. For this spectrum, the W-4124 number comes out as 0.026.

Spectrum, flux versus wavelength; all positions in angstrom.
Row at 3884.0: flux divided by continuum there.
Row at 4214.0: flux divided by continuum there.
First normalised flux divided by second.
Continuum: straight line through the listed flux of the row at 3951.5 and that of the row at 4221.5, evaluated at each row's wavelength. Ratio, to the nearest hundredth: 1.05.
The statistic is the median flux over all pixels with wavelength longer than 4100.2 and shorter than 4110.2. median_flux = 11.9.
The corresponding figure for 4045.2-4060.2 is 12.1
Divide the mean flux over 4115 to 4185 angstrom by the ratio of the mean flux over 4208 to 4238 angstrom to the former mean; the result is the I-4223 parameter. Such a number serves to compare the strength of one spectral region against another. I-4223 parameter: 13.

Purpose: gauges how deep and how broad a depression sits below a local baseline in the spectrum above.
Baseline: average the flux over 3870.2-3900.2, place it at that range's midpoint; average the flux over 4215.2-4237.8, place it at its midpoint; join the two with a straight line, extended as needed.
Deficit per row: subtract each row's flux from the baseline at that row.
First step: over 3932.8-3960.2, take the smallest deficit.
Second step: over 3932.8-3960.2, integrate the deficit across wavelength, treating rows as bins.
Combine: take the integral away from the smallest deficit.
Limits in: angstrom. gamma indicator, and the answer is -54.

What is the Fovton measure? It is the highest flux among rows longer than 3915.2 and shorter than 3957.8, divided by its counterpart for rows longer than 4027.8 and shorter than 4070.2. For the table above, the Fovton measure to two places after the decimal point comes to 0.82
